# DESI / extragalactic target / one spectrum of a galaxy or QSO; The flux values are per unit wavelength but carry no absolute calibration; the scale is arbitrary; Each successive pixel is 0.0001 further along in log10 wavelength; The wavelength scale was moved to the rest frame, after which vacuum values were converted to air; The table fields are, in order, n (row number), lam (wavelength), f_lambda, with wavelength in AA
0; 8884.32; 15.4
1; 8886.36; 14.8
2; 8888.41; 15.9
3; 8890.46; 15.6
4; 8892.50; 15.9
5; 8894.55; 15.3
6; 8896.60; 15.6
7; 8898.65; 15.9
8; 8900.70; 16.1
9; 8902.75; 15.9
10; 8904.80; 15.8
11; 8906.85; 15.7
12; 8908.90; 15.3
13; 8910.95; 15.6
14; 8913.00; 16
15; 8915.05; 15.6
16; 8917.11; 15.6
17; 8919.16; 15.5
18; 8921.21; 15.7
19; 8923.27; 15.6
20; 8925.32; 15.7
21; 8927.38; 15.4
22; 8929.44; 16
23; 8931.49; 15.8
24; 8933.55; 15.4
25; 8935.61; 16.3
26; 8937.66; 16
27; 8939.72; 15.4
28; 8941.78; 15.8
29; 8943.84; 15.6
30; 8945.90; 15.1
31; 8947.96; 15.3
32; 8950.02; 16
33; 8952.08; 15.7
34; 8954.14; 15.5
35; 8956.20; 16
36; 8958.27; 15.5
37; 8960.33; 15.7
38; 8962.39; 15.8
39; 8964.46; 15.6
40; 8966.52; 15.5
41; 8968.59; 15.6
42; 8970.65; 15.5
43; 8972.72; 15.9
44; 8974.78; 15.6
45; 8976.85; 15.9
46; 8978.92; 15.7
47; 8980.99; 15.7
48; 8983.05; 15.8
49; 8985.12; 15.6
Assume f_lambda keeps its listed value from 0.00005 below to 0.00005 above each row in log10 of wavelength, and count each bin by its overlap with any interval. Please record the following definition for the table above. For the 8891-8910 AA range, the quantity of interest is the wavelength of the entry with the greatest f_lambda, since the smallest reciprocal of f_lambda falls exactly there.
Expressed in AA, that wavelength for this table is 8900.70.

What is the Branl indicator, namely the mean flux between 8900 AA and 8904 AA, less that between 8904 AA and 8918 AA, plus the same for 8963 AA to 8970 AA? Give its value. 15.9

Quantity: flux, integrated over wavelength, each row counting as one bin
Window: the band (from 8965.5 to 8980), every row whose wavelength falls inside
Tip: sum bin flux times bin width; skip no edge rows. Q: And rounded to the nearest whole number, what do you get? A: 227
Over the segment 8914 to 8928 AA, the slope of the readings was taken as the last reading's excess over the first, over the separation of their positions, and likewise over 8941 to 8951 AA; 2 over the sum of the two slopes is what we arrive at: 248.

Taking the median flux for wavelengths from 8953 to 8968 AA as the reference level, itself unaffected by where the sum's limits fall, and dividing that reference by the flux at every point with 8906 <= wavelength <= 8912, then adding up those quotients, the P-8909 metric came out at 3.0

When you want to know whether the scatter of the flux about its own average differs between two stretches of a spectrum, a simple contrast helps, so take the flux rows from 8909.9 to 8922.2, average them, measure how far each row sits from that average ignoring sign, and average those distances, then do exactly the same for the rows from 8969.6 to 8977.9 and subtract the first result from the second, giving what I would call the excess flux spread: 0.05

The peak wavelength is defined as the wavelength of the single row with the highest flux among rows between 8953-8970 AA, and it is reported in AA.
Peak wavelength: 8956.20 AA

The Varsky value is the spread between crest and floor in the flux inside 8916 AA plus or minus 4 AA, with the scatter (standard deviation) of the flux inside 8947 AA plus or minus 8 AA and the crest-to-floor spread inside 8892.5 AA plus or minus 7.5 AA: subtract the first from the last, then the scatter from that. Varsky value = 0.3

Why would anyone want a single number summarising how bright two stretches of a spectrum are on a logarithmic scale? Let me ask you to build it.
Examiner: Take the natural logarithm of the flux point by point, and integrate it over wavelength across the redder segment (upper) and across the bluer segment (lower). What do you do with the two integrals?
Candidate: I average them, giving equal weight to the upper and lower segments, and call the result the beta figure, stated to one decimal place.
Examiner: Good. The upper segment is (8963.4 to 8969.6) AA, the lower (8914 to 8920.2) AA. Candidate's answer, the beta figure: 17.0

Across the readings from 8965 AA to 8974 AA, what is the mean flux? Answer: 15.6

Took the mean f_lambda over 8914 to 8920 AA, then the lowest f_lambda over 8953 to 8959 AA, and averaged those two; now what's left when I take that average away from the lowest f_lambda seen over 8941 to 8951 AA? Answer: -0.43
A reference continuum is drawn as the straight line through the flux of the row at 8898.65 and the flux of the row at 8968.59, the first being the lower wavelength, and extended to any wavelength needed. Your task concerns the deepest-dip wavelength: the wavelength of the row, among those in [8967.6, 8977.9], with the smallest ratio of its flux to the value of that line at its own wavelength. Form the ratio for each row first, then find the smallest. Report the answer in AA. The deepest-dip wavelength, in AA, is 8970.65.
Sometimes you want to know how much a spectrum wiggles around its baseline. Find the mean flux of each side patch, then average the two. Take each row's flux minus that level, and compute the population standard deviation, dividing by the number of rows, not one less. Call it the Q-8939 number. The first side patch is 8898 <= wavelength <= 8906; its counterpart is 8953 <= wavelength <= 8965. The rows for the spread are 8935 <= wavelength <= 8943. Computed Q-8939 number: 0.33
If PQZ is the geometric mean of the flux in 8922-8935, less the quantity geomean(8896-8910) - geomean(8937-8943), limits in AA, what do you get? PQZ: 15.6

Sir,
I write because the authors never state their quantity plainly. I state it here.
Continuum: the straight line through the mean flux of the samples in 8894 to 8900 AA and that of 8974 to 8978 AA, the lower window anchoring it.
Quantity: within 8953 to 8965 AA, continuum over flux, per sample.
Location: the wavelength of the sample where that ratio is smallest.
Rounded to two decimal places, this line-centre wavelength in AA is 8956.20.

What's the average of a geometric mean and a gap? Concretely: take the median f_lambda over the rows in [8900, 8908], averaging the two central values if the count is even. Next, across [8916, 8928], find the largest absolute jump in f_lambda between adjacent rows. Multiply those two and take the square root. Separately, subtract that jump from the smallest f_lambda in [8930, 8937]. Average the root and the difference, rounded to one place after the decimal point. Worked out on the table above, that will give 8.6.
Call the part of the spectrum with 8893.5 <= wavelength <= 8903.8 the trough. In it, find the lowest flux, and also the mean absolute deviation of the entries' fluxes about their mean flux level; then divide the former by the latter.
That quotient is 62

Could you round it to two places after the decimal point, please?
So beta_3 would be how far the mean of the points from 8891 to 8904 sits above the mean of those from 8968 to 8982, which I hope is 0.08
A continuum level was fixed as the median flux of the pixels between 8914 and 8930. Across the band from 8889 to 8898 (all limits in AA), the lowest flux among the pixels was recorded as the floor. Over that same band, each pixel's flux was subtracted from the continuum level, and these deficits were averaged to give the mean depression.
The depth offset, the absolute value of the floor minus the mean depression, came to 15.3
